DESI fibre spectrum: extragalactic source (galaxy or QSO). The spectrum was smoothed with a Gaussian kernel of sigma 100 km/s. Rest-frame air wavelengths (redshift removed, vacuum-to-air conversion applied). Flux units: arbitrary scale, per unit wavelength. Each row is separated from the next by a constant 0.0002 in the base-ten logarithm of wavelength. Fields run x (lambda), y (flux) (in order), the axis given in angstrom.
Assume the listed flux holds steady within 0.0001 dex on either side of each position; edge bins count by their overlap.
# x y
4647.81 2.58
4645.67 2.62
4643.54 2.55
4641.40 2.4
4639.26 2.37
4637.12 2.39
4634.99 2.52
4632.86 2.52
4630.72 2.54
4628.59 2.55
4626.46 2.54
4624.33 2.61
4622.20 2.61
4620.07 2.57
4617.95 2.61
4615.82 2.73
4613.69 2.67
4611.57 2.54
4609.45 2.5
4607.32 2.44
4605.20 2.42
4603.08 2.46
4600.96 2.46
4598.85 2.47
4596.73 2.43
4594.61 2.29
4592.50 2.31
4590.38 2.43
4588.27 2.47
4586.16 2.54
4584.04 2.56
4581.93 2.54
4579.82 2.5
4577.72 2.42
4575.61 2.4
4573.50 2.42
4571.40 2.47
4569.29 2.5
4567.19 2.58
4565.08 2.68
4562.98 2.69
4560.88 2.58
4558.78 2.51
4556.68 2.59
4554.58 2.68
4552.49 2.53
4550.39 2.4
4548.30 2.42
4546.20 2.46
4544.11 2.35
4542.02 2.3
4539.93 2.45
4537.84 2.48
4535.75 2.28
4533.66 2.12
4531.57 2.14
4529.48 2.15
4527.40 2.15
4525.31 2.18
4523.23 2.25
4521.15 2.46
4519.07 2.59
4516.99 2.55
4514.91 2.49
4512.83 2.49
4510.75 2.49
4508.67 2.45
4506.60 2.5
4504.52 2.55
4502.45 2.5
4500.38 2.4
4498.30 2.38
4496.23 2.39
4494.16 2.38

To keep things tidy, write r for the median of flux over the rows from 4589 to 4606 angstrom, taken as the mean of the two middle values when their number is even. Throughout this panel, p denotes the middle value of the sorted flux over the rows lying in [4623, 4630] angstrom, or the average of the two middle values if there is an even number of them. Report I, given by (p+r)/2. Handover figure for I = 2.49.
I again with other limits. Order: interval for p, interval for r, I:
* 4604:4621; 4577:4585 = 2.54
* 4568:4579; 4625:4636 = 2.48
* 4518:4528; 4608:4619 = 2.43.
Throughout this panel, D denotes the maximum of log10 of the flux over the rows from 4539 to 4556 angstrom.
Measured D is 0.428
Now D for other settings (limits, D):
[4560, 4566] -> 0.430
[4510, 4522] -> 0.413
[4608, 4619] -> 0.436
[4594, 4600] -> 0.393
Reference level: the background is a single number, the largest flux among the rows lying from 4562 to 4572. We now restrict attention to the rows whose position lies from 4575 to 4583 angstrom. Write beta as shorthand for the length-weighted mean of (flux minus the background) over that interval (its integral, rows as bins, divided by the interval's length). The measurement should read -0.22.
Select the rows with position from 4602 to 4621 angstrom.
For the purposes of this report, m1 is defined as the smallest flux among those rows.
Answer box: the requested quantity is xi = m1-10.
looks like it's -7.58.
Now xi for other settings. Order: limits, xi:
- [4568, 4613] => -7.71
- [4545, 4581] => -7.60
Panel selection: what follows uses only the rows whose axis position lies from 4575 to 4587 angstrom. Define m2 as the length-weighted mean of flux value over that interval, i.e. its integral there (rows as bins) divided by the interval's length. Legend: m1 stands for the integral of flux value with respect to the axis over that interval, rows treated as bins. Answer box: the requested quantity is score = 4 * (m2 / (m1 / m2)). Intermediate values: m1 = 30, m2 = 2.50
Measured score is 0.832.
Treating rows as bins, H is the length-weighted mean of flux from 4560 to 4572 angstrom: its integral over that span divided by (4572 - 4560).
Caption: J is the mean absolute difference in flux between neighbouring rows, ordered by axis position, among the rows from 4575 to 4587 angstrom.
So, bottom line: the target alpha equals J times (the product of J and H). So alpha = 0.003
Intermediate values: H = 2.59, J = 0.036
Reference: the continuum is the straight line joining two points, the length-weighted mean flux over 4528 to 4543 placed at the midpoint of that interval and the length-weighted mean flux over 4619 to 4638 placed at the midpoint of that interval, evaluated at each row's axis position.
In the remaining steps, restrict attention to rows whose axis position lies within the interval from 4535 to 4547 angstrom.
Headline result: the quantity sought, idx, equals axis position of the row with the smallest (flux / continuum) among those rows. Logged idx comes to 4535.75 angstrom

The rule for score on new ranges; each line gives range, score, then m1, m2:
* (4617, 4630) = 0.794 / 34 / 2.58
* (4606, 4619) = 0.793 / 33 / 2.58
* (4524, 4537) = 0.669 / 28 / 2.18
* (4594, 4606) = 0.809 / 29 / 2.43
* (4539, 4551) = 0.799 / 29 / 2.40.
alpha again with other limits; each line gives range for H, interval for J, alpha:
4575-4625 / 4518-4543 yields 0.021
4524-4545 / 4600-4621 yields 0.007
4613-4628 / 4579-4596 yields 0.006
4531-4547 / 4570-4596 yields 0.005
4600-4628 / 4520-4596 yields 0.012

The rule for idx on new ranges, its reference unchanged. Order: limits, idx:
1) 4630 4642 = 4639.26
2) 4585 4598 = 4594.61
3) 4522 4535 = 4533.66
